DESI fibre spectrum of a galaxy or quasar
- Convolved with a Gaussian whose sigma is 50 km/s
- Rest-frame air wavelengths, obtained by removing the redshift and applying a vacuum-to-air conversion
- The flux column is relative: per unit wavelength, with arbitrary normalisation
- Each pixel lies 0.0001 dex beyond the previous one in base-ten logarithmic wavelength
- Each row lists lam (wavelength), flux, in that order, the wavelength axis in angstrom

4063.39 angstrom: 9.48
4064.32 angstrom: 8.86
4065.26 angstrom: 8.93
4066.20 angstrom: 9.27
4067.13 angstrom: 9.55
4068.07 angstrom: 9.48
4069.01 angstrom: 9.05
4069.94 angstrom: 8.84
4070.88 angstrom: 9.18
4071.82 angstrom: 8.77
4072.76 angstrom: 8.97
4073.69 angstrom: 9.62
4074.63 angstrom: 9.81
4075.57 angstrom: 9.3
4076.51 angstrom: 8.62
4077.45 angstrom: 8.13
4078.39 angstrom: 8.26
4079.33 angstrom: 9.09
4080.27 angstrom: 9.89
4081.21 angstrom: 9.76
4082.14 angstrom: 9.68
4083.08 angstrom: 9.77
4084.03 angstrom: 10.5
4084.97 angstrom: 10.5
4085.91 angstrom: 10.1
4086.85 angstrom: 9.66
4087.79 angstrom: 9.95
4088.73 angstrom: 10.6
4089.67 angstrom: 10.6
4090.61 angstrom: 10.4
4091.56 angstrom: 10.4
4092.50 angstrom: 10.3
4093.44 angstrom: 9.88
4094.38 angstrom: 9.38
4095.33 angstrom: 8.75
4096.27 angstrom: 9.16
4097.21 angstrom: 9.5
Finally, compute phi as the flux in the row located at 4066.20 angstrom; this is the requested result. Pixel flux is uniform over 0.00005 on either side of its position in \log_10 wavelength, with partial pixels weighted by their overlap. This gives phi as 9.27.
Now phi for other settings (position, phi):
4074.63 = 9.81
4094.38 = 9.38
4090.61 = 10.4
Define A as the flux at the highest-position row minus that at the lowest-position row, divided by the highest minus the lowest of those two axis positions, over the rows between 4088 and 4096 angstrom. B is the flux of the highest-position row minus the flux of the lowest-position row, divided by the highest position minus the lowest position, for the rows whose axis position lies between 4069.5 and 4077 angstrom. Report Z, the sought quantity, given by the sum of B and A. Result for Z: -0.3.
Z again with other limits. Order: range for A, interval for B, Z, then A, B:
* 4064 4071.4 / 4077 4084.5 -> 0.4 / 0.05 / 0.4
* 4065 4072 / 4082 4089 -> 0.1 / -0.02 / 0.1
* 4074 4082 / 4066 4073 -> -0.1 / -0.01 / 0.0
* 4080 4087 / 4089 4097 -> -0.3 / -0.03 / -0.2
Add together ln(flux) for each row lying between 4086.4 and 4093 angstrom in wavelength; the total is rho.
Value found 16.3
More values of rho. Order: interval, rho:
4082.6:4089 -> 16.2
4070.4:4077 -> 15.5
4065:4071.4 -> 15.5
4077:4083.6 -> 15.5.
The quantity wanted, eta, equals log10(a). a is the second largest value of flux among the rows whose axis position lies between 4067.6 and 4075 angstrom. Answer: 0.9832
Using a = 9.62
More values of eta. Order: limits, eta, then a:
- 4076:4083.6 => 0.9899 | 9.77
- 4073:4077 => 0.9832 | 9.62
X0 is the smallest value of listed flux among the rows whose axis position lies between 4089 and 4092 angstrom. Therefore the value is 10.4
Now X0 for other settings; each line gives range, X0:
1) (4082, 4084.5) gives 9.68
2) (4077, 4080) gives 8.13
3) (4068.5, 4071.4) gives 8.84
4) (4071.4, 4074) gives 8.77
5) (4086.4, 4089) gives 9.66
